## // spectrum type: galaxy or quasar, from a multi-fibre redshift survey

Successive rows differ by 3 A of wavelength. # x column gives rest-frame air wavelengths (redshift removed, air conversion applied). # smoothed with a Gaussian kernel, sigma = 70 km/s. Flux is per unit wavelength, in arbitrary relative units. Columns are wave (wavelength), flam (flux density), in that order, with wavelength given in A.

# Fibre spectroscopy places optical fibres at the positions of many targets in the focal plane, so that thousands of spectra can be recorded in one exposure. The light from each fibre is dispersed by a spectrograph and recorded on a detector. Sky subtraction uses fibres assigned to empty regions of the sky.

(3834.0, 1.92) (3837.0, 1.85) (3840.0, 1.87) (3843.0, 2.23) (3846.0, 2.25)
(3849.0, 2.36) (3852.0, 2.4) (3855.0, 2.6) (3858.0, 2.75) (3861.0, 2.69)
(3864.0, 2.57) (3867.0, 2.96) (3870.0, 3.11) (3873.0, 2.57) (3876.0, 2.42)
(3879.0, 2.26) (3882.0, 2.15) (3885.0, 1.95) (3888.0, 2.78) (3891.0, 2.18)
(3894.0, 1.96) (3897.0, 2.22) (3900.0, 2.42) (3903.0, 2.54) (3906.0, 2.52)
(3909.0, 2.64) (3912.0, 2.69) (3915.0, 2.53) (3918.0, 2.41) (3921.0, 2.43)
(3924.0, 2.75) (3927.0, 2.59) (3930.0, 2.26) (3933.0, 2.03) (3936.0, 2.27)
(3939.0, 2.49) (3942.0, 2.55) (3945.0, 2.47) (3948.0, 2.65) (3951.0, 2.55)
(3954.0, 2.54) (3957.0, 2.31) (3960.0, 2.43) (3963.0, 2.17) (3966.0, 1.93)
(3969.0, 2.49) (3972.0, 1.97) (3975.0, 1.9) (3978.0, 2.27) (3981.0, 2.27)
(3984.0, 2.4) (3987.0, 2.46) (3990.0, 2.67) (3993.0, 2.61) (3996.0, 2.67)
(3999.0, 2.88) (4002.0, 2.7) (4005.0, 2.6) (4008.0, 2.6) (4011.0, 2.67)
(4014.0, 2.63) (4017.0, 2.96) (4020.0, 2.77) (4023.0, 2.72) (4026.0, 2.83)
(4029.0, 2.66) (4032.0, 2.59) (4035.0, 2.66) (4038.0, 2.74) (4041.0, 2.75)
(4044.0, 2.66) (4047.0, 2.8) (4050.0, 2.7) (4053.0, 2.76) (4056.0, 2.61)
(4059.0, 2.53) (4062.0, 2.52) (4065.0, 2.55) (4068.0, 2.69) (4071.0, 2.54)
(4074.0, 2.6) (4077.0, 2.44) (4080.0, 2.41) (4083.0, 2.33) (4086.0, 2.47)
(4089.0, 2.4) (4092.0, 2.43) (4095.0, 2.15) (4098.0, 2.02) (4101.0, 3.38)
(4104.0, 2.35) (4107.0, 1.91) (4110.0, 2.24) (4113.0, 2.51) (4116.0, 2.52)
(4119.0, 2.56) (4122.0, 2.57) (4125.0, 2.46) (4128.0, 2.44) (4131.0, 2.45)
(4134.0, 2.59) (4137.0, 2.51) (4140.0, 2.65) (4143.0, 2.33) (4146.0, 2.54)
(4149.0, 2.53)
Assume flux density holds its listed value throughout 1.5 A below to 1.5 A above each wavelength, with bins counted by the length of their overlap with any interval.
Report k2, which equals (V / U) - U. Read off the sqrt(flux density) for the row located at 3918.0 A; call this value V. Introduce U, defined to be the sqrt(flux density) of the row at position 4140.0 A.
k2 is -0.67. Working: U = 1.63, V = 1.55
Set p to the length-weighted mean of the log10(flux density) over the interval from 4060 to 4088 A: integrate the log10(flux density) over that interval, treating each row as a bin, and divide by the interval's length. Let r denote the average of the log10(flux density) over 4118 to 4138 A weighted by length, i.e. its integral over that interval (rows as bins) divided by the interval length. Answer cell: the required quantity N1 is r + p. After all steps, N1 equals 0.798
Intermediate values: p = 0.398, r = 0.400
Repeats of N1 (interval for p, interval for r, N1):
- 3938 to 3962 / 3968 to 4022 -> 0.797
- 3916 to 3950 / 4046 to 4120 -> 0.782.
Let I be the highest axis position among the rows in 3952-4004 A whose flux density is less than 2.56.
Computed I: 3987.0 A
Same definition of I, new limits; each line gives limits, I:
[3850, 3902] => 3900.0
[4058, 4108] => 4107.0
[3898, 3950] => 3945.0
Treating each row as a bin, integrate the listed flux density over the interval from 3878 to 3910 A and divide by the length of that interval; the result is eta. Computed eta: 2.33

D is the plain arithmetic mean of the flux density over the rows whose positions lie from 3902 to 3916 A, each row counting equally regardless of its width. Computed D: 2.58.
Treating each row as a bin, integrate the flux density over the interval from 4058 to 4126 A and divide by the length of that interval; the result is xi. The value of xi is 2.46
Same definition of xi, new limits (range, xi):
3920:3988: 2.35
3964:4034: 2.53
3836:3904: 2.40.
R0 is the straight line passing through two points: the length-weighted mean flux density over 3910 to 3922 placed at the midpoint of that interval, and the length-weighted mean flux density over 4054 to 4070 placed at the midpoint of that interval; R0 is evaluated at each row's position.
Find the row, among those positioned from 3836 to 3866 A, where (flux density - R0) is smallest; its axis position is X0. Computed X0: 3837.0 A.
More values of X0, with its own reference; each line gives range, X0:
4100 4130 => 4107.0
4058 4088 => 4083.0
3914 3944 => 3933.0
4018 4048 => 4032.0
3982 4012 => 3984.0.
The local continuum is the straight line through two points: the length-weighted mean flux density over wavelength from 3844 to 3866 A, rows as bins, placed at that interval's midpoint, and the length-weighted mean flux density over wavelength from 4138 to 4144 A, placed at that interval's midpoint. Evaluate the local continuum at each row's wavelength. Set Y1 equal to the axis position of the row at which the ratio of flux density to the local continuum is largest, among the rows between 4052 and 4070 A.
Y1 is 4053.0 A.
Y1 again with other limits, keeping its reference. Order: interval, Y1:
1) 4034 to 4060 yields 4047.0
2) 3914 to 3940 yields 3924.0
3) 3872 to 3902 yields 3888.0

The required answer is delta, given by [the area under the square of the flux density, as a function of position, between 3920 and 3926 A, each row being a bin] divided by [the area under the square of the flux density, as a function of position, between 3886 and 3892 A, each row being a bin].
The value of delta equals 1.10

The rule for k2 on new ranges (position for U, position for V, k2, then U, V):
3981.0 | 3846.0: -0.51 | 1.51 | 1.50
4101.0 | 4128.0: -0.99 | 1.84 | 1.56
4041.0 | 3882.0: -0.77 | 1.66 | 1.47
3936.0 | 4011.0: -0.42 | 1.51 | 1.63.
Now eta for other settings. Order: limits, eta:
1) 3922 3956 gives 2.47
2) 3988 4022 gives 2.70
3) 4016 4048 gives 2.74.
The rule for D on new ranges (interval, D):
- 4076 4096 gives 2.38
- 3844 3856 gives 2.40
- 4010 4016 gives 2.65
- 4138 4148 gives 2.51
